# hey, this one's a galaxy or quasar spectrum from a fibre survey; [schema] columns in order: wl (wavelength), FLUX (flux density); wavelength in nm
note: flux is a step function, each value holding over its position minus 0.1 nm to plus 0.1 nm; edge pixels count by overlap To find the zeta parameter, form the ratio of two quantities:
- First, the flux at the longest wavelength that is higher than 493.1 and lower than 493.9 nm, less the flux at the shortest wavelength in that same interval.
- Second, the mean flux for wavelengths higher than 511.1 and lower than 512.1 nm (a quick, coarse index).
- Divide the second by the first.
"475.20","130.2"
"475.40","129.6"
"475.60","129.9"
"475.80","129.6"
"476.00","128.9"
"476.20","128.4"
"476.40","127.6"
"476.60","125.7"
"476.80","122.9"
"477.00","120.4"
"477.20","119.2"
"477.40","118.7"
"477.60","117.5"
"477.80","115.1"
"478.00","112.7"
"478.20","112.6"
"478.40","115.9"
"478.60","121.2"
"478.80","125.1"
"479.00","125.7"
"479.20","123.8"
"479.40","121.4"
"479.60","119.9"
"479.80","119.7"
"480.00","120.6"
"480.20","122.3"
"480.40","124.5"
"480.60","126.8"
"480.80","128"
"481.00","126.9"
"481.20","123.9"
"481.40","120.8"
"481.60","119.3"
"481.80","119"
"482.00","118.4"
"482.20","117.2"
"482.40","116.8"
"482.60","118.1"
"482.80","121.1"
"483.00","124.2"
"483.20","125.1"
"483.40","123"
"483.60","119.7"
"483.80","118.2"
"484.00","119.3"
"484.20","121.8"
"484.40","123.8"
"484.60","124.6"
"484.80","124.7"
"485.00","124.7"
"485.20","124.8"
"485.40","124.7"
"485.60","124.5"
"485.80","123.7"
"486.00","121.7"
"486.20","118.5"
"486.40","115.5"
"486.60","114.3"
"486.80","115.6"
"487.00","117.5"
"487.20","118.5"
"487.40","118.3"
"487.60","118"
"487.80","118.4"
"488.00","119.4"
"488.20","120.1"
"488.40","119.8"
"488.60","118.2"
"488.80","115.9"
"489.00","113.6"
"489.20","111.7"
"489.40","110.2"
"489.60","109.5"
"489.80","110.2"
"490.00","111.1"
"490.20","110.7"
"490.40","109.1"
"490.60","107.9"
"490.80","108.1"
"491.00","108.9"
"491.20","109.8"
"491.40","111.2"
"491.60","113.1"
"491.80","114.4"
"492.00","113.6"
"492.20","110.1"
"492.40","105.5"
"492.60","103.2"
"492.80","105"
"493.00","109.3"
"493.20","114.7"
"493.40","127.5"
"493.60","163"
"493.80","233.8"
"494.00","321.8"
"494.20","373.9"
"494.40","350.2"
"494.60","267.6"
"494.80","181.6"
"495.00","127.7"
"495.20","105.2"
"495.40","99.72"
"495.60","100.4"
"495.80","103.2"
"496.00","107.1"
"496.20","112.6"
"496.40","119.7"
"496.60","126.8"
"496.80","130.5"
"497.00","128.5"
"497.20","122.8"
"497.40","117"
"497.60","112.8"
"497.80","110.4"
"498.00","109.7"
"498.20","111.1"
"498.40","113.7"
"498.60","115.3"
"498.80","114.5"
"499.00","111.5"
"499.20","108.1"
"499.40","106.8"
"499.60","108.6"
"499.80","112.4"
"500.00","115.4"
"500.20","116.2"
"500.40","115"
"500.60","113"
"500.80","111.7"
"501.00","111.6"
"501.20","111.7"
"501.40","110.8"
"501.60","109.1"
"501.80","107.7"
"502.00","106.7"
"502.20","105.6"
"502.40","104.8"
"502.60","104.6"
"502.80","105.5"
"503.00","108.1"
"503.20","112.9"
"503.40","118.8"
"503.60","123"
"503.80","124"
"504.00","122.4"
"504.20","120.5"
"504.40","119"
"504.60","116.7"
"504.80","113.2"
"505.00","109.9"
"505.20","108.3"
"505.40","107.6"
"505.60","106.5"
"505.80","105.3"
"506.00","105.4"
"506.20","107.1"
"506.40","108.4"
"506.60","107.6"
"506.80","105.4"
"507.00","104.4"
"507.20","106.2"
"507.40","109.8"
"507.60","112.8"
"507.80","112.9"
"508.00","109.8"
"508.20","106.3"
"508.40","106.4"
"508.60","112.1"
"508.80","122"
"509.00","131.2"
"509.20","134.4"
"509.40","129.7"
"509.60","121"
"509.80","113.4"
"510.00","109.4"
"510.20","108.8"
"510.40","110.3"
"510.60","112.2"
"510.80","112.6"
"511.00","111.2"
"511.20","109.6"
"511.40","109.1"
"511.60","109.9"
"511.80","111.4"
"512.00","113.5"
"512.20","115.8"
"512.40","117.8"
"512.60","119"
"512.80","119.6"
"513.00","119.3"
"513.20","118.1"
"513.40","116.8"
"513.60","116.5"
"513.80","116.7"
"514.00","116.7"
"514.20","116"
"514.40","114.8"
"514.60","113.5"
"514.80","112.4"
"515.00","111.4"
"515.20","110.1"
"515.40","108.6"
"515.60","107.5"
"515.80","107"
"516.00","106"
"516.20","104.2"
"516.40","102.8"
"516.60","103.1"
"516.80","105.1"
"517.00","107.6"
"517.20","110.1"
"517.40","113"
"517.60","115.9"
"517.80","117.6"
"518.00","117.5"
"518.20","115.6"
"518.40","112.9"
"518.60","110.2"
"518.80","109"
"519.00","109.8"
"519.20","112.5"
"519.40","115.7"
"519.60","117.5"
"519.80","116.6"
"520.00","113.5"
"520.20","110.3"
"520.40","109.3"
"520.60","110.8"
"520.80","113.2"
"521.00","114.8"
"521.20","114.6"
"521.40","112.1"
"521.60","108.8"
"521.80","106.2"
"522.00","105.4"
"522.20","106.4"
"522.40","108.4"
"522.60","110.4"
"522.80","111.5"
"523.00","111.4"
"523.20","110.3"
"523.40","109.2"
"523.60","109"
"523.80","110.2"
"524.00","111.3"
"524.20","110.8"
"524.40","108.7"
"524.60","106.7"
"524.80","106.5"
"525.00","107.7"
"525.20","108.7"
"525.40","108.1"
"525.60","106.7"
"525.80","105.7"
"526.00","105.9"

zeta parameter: 1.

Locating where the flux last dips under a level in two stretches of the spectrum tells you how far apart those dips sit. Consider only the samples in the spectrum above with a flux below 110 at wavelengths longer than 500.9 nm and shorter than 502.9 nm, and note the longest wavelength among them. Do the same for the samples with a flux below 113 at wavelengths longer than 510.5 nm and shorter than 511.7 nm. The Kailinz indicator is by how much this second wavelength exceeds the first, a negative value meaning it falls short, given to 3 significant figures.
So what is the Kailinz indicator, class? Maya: 8.80 nm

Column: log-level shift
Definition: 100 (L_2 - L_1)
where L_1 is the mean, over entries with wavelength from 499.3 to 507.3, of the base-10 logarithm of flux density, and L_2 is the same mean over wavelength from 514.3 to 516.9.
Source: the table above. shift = -1.1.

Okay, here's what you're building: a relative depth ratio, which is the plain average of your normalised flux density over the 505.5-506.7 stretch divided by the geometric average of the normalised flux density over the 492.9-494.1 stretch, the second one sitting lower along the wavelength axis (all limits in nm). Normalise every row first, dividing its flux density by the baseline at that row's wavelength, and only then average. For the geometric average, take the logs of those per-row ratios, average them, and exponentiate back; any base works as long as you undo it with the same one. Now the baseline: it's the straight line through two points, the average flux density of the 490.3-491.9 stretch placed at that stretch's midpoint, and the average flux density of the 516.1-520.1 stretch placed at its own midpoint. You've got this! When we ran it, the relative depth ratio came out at 0.65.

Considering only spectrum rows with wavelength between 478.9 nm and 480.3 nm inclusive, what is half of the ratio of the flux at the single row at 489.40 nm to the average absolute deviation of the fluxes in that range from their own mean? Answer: 32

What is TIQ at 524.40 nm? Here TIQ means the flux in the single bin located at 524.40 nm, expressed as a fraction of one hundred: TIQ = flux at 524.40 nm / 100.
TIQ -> 1.09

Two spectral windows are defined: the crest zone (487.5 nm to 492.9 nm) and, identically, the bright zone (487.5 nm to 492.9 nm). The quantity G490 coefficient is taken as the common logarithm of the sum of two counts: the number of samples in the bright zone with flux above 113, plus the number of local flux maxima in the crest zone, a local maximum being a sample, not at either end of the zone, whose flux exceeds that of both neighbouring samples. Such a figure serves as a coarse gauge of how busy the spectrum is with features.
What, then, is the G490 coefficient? 1.15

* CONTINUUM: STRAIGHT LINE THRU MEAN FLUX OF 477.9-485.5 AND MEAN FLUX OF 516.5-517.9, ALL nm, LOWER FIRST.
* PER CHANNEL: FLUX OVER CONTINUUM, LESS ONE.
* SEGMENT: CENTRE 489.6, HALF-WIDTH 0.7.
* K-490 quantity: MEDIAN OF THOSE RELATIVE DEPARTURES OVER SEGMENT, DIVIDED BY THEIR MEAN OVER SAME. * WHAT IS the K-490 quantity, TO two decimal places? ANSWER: 1.02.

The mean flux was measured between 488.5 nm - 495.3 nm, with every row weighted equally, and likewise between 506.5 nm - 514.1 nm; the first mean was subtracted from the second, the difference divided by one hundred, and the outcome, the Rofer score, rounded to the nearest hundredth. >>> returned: -0.30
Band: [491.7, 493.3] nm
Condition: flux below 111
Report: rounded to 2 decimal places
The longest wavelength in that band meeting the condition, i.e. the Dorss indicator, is 493.00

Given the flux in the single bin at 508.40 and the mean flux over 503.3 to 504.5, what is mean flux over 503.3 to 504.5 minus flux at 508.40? 15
